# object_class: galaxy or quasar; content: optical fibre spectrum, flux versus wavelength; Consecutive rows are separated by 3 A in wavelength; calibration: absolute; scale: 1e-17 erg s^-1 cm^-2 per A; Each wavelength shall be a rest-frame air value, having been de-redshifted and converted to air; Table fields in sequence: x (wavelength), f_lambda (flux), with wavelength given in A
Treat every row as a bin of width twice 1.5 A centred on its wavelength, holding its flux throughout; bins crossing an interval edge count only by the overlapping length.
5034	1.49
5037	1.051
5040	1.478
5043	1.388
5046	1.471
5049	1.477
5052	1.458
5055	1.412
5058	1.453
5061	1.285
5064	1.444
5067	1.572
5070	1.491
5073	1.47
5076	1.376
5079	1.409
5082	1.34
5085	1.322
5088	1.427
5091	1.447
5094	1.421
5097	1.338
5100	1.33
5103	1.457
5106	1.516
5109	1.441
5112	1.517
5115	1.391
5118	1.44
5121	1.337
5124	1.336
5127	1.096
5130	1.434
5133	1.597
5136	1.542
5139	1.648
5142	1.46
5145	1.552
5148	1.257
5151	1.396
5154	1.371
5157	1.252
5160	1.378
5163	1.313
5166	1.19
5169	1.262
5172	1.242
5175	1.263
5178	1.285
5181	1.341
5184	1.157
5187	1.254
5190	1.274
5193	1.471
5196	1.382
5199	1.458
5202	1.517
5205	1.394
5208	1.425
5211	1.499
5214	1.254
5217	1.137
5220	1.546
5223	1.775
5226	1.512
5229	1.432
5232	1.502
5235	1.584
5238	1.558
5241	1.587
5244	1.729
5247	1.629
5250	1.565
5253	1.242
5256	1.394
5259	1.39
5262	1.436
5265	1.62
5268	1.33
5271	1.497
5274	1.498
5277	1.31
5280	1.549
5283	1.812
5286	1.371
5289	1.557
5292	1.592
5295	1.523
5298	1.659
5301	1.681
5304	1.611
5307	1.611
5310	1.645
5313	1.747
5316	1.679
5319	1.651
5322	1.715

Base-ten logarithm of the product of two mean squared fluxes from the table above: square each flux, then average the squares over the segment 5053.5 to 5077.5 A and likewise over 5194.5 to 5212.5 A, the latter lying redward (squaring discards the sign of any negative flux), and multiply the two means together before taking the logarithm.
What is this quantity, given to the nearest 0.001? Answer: 0.638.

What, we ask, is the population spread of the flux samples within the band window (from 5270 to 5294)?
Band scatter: 0.14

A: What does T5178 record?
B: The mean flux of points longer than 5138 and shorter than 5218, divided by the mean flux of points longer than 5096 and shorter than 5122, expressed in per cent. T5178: 95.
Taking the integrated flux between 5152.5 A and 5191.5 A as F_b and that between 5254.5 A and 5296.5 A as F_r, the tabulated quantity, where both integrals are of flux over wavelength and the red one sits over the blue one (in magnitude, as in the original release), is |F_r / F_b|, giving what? 1.3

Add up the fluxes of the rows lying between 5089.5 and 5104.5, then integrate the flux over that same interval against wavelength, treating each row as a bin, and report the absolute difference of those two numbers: 14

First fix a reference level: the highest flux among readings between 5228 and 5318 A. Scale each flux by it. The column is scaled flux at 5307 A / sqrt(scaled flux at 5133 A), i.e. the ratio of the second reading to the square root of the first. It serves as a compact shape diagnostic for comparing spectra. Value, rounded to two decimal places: 0.95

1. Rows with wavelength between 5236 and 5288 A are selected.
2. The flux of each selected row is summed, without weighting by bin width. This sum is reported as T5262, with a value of 25.5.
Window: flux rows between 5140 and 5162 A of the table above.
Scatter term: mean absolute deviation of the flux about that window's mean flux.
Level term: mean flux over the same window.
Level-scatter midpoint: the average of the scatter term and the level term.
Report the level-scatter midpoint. 0.73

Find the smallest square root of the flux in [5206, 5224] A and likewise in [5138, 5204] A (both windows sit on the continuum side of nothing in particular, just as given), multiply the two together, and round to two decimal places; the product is 1.15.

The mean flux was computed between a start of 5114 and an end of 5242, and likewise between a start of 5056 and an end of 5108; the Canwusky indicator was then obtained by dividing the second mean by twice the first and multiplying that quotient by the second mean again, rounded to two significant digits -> 0.72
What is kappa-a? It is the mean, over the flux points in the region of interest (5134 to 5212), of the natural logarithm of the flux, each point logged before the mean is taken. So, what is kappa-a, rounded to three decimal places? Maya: 0.310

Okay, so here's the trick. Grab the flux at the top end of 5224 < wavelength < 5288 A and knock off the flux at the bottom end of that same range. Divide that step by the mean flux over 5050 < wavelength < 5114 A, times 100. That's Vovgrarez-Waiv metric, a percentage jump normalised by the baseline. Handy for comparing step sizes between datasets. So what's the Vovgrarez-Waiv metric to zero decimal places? -10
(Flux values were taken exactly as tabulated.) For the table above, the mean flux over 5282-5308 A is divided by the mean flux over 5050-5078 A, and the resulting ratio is 1.11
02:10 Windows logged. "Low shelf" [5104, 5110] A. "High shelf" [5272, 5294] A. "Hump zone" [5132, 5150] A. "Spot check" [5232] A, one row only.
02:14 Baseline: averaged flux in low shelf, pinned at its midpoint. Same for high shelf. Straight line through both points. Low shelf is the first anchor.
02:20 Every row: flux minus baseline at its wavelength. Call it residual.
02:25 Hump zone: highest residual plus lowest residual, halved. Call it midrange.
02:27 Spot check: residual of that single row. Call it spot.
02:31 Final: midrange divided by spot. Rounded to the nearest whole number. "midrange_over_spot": 3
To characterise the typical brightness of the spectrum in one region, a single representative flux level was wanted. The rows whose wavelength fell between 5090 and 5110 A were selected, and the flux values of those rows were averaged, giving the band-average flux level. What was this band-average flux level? 1.42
